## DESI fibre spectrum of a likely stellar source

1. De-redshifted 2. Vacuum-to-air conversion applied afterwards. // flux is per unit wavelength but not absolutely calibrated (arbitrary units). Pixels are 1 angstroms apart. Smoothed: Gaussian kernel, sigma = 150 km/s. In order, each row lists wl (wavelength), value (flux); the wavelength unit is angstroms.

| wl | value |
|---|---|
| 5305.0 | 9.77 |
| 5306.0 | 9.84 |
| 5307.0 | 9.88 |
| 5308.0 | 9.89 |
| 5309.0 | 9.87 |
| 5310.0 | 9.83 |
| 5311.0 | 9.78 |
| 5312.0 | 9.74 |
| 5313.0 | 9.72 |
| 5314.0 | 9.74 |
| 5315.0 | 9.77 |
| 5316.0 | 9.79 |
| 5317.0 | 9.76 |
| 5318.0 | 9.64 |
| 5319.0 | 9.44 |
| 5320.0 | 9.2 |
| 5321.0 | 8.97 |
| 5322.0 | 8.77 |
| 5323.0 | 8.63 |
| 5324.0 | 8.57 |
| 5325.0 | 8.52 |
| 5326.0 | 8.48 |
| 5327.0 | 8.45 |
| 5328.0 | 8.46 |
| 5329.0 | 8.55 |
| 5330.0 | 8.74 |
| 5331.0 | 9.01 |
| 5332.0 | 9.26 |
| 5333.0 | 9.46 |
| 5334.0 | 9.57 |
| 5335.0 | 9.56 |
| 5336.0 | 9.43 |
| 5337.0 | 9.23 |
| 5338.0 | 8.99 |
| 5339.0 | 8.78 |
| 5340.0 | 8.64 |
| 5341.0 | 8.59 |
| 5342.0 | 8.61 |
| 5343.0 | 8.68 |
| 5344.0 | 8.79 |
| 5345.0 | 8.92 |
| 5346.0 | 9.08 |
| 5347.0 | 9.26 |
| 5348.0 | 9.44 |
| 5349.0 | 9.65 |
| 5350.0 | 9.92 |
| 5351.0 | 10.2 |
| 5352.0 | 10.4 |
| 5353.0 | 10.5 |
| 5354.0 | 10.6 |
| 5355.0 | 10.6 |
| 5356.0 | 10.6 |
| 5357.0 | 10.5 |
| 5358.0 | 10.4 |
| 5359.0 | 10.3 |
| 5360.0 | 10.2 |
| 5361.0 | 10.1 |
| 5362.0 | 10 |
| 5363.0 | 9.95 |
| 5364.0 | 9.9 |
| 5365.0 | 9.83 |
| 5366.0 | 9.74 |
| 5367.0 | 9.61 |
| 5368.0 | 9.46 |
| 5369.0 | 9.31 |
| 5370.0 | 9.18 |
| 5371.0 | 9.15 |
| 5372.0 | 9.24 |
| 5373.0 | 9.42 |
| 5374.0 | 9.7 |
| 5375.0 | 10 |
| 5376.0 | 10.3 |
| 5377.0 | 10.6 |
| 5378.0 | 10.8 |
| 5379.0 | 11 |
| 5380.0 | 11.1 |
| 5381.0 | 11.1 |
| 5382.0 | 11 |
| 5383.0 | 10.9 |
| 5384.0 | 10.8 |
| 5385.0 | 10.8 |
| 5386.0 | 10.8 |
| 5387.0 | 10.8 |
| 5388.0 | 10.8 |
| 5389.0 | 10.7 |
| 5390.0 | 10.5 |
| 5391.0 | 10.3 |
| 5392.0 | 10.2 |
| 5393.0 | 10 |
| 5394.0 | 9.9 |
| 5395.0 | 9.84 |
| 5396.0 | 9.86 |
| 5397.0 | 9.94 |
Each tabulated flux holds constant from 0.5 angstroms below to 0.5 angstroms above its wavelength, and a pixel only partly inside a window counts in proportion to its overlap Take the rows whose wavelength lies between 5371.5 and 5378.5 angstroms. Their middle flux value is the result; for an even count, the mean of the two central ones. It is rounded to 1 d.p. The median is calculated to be 10.0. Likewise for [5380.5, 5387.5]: 10.8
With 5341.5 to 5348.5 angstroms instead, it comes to 8.9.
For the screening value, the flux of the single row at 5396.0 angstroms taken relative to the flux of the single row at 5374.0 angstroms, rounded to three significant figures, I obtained 1.02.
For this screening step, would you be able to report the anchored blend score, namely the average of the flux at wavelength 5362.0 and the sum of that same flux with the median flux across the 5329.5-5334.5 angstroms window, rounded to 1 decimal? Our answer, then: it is 14.6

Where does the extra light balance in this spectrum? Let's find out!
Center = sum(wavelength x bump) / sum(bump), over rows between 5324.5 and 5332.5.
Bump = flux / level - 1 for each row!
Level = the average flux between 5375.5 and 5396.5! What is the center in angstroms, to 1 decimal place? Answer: 5328.2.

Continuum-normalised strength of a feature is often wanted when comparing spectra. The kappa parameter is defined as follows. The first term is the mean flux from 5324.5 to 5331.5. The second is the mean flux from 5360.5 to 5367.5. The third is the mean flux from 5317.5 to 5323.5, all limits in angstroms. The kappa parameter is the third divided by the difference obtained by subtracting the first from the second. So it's 7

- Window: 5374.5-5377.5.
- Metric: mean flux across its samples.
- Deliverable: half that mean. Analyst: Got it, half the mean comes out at 5.15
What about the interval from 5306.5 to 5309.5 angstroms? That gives 4.94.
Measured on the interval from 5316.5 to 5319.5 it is 4.81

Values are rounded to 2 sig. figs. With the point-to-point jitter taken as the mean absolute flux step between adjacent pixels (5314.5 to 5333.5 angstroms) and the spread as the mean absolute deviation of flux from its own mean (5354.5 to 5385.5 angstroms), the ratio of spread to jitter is 4.0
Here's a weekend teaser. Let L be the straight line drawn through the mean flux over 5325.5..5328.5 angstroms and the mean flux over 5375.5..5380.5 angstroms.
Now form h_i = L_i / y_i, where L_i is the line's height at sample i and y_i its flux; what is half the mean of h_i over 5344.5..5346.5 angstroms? 0.52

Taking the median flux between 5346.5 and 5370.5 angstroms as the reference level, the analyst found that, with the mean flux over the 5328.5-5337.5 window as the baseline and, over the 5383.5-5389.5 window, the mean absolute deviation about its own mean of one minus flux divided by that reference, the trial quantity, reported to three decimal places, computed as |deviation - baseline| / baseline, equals 1.000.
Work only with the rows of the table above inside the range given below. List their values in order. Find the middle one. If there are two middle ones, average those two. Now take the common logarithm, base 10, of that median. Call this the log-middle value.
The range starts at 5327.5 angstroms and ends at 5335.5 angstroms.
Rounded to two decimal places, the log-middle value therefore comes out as 0.96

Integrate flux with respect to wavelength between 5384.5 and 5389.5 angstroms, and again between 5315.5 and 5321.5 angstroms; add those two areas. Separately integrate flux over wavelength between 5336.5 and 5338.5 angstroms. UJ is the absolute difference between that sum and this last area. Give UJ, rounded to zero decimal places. 92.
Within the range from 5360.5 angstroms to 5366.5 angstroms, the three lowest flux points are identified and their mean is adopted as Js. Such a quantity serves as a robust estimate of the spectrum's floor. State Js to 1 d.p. 9.8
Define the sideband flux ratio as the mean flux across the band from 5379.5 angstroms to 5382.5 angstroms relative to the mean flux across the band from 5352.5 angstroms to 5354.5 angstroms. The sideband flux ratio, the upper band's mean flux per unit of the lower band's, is 1.05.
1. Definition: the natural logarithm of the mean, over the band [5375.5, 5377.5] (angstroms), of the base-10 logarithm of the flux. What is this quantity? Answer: 0.02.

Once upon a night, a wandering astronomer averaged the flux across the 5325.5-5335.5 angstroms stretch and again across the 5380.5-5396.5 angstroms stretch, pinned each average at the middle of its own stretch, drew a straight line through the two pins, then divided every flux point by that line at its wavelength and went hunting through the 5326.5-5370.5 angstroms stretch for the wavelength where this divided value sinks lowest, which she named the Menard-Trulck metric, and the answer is 5370.0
